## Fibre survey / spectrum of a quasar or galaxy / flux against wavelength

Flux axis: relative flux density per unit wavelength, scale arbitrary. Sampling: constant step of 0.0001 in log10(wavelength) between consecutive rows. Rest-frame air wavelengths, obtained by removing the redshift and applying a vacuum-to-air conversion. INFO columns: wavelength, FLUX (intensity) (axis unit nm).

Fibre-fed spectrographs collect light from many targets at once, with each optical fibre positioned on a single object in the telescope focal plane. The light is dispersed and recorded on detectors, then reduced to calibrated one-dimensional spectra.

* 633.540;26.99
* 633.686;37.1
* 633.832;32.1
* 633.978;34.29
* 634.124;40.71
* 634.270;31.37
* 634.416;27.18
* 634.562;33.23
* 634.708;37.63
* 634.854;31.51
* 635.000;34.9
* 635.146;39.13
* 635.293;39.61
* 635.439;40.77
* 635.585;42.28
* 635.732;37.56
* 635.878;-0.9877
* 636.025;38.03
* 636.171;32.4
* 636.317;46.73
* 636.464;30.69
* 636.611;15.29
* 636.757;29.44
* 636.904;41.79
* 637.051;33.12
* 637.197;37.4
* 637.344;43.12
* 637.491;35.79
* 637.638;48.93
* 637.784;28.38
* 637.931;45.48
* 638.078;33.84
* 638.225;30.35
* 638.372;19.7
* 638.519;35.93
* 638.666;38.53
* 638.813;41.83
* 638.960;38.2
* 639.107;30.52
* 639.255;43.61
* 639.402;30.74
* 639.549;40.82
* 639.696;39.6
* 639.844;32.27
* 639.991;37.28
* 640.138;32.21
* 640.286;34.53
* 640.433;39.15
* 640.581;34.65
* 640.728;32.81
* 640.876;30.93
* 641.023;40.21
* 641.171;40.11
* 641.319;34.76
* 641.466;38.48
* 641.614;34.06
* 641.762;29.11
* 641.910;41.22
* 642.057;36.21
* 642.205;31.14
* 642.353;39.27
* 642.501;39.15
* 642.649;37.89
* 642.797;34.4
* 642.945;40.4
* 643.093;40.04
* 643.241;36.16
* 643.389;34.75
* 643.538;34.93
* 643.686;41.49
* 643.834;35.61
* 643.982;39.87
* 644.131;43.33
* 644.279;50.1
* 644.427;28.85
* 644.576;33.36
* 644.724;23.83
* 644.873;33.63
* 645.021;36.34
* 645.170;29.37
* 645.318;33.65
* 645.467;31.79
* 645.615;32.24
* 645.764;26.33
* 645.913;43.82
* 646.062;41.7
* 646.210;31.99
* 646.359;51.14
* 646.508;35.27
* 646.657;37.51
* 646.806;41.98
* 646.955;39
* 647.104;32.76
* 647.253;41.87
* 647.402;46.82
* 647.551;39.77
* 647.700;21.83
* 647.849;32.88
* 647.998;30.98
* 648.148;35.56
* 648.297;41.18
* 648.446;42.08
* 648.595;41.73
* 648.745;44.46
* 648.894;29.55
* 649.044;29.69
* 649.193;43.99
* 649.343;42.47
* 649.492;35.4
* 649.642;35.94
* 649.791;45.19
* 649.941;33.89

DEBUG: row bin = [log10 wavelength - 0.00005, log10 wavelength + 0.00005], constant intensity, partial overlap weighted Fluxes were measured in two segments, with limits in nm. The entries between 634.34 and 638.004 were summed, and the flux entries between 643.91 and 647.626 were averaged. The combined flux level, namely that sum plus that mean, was 906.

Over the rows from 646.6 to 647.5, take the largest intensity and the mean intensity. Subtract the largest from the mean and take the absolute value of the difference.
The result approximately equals 6.8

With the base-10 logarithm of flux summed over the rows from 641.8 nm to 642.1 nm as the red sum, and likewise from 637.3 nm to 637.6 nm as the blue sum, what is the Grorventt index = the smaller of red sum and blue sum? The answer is 3.17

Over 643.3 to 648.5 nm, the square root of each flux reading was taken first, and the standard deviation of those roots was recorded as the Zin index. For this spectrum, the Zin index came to 0.56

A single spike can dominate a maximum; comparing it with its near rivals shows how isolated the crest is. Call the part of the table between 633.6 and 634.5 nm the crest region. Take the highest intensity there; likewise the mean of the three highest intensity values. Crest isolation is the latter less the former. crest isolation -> -3.3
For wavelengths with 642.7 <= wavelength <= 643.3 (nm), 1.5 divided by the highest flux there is 0.0371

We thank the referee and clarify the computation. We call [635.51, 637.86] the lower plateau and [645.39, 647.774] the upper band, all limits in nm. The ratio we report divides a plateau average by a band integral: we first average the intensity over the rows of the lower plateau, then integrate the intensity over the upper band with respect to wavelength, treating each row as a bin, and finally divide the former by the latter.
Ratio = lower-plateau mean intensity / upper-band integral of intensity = 0.380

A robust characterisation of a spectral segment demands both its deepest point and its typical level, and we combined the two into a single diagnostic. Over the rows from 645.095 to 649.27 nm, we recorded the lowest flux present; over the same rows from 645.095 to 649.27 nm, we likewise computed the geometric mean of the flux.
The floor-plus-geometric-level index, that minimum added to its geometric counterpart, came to 58.0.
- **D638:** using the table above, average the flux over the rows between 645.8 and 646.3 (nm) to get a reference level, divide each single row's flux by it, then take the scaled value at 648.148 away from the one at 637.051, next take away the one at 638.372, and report -0.57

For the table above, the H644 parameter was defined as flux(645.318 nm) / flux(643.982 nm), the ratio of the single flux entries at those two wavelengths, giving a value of 0.84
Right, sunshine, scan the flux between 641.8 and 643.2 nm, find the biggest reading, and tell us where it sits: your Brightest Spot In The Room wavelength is 641.910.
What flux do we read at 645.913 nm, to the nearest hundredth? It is 43.82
